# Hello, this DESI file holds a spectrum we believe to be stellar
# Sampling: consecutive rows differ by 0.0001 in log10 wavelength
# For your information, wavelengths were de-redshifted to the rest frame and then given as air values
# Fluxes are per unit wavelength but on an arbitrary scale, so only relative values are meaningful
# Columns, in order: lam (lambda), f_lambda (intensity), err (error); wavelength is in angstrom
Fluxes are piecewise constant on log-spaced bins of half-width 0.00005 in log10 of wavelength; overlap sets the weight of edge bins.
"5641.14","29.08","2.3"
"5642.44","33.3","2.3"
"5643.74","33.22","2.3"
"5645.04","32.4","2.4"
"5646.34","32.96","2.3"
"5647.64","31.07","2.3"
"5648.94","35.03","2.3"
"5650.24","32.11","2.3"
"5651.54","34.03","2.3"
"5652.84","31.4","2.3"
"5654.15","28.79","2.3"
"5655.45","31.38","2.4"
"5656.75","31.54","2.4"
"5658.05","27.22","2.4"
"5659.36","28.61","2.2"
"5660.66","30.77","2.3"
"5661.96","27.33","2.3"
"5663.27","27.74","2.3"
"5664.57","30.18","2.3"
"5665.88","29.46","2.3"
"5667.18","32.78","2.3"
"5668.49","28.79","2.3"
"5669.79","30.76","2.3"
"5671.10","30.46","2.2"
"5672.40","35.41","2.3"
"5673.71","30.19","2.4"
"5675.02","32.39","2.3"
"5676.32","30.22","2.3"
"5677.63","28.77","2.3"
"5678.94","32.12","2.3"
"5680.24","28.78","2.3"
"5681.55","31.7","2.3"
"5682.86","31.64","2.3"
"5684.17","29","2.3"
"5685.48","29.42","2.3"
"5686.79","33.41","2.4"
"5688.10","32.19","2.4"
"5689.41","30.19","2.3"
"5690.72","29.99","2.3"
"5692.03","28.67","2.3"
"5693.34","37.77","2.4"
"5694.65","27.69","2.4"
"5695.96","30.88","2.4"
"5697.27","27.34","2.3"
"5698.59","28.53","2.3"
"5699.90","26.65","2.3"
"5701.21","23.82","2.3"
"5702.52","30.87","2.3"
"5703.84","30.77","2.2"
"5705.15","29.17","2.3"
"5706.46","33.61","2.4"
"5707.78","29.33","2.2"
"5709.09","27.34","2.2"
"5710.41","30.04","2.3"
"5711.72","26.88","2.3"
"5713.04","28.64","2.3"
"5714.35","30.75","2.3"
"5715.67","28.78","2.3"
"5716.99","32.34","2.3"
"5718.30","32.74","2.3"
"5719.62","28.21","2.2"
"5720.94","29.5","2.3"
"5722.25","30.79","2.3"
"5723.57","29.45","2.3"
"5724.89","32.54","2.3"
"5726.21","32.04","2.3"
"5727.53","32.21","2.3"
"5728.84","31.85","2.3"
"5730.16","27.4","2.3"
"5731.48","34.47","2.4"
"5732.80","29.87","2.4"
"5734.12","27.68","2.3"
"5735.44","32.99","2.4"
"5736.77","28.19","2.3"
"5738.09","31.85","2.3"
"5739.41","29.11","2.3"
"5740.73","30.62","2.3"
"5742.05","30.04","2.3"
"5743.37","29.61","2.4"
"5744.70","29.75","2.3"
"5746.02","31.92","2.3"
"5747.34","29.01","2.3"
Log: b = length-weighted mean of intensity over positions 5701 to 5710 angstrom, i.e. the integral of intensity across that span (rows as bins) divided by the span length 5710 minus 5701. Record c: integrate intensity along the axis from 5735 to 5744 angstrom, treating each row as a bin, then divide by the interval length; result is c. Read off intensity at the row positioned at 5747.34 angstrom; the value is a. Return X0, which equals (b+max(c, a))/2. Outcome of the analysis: 29.9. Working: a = 29.01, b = 29.6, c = 30.28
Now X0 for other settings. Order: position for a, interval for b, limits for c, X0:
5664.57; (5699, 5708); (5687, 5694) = 30.5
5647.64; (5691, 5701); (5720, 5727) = 30.2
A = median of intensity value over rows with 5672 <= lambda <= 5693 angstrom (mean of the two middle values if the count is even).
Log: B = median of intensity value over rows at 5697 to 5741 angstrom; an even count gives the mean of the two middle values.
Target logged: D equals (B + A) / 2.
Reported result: 29.9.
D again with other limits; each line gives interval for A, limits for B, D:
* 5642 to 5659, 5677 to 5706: 30.9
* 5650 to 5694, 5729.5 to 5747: 30.1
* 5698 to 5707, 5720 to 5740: 30.0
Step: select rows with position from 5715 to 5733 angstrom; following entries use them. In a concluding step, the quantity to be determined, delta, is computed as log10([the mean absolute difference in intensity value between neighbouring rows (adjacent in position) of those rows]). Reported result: 0.40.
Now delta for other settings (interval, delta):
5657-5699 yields 0.44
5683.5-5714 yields 0.49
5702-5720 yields 0.40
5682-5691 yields 0.24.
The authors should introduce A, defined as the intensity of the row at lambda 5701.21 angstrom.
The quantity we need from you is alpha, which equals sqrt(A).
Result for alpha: 4.88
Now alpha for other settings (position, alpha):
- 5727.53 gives 5.68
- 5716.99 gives 5.69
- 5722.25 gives 5.55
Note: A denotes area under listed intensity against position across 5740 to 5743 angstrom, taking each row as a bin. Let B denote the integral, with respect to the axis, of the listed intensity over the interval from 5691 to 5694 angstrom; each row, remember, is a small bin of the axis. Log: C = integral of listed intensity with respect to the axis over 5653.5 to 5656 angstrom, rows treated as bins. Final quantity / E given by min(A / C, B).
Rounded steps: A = 91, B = 98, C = 75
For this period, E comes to 1.21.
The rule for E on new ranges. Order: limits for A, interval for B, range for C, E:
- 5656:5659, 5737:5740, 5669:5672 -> 0.95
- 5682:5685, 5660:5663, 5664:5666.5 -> 1.22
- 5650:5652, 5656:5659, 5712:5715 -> 0.75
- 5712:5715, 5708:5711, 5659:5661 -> 1.48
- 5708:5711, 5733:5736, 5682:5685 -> 0.95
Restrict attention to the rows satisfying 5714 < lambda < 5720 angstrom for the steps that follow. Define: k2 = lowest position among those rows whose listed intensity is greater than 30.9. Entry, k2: 5716.99 angstrom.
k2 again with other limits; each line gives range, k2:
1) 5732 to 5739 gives 5735.44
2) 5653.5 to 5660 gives 5655.45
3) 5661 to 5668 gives 5667.18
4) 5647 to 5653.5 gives 5647.64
